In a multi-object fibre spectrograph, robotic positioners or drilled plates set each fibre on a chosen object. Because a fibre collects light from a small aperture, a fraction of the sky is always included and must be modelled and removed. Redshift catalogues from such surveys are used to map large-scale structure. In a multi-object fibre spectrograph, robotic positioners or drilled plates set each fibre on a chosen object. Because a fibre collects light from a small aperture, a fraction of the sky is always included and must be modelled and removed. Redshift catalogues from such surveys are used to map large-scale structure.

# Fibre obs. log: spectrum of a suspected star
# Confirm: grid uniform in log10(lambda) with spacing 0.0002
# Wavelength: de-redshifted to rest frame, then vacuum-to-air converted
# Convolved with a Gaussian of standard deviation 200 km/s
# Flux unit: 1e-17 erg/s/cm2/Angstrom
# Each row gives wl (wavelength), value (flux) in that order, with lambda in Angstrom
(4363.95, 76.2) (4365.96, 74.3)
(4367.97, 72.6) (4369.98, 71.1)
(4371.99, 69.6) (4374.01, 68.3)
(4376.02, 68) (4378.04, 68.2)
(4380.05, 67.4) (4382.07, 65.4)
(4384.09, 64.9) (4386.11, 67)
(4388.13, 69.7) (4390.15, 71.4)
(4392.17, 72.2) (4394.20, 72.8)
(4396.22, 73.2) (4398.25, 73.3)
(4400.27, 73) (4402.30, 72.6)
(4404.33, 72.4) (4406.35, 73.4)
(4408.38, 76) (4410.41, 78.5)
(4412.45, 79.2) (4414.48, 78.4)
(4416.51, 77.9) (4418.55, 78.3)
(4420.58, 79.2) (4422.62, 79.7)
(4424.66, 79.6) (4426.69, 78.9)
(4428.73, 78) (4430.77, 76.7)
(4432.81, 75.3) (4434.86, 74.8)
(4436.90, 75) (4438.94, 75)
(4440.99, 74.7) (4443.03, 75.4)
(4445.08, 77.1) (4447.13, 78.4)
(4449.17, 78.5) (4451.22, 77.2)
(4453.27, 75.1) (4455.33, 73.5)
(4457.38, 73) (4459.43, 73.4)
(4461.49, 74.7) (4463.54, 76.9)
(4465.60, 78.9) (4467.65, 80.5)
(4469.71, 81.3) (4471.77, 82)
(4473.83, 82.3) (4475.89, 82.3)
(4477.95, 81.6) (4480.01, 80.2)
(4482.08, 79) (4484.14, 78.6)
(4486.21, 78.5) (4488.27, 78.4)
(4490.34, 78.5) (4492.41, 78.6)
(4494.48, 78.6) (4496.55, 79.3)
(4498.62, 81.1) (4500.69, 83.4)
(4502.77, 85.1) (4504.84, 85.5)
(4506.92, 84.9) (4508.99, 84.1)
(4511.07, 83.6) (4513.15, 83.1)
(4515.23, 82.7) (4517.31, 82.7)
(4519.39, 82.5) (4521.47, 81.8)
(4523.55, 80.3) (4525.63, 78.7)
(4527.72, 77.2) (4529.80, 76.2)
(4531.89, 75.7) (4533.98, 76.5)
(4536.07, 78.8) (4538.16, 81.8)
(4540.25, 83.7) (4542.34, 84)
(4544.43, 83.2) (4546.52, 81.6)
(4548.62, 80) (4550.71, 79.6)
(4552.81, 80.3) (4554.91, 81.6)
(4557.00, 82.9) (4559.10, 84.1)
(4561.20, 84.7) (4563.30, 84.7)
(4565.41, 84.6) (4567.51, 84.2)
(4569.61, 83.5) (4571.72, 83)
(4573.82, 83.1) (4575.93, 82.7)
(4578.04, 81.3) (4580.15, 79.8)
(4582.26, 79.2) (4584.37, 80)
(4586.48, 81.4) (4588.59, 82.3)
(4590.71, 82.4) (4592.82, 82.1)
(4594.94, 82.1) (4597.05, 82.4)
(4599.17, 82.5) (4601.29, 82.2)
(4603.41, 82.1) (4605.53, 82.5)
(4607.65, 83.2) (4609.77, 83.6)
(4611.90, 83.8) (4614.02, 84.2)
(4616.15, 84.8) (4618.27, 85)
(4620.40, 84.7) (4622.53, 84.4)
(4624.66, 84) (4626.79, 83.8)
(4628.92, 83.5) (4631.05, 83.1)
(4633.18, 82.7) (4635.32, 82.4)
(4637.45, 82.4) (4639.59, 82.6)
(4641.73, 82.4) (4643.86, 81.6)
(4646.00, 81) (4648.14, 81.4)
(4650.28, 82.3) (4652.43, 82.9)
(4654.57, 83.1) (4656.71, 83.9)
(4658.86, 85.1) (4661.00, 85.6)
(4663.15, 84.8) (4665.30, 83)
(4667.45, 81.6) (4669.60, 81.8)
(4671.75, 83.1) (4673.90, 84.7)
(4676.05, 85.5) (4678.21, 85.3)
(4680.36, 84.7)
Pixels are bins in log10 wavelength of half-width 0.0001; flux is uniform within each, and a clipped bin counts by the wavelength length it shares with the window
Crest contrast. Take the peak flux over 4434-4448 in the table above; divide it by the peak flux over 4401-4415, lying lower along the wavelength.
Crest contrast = 0.99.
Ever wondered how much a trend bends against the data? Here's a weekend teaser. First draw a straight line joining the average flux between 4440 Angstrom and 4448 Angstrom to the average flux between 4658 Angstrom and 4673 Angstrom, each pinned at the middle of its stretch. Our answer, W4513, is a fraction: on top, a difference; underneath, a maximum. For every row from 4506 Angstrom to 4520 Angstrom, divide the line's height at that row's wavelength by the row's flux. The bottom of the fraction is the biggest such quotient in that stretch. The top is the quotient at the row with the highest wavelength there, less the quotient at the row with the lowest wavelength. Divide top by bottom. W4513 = 0.033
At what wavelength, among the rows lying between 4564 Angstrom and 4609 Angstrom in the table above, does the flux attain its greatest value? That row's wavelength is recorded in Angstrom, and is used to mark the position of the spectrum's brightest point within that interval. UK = 4565.41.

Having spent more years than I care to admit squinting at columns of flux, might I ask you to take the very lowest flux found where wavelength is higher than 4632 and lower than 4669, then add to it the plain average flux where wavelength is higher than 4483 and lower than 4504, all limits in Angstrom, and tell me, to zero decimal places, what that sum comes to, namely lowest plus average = 161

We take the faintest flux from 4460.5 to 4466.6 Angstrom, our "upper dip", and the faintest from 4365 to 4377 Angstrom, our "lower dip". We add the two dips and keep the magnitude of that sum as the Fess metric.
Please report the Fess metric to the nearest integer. 143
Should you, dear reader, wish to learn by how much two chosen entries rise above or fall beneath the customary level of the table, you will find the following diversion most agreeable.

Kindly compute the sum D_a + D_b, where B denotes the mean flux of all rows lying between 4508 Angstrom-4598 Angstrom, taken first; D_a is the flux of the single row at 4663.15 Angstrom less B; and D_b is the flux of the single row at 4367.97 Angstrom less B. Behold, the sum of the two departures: -6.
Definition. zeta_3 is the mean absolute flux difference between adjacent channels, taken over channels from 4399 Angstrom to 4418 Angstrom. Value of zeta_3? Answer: 1.09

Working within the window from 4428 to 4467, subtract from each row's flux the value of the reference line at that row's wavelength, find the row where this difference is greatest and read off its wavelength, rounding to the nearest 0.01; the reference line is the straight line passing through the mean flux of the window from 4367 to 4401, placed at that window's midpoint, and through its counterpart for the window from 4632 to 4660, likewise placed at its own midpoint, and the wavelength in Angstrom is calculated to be 4428.73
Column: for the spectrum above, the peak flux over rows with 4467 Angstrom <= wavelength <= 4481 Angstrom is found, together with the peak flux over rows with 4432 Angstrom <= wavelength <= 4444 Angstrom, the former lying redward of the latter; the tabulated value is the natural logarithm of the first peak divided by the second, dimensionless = 0.088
